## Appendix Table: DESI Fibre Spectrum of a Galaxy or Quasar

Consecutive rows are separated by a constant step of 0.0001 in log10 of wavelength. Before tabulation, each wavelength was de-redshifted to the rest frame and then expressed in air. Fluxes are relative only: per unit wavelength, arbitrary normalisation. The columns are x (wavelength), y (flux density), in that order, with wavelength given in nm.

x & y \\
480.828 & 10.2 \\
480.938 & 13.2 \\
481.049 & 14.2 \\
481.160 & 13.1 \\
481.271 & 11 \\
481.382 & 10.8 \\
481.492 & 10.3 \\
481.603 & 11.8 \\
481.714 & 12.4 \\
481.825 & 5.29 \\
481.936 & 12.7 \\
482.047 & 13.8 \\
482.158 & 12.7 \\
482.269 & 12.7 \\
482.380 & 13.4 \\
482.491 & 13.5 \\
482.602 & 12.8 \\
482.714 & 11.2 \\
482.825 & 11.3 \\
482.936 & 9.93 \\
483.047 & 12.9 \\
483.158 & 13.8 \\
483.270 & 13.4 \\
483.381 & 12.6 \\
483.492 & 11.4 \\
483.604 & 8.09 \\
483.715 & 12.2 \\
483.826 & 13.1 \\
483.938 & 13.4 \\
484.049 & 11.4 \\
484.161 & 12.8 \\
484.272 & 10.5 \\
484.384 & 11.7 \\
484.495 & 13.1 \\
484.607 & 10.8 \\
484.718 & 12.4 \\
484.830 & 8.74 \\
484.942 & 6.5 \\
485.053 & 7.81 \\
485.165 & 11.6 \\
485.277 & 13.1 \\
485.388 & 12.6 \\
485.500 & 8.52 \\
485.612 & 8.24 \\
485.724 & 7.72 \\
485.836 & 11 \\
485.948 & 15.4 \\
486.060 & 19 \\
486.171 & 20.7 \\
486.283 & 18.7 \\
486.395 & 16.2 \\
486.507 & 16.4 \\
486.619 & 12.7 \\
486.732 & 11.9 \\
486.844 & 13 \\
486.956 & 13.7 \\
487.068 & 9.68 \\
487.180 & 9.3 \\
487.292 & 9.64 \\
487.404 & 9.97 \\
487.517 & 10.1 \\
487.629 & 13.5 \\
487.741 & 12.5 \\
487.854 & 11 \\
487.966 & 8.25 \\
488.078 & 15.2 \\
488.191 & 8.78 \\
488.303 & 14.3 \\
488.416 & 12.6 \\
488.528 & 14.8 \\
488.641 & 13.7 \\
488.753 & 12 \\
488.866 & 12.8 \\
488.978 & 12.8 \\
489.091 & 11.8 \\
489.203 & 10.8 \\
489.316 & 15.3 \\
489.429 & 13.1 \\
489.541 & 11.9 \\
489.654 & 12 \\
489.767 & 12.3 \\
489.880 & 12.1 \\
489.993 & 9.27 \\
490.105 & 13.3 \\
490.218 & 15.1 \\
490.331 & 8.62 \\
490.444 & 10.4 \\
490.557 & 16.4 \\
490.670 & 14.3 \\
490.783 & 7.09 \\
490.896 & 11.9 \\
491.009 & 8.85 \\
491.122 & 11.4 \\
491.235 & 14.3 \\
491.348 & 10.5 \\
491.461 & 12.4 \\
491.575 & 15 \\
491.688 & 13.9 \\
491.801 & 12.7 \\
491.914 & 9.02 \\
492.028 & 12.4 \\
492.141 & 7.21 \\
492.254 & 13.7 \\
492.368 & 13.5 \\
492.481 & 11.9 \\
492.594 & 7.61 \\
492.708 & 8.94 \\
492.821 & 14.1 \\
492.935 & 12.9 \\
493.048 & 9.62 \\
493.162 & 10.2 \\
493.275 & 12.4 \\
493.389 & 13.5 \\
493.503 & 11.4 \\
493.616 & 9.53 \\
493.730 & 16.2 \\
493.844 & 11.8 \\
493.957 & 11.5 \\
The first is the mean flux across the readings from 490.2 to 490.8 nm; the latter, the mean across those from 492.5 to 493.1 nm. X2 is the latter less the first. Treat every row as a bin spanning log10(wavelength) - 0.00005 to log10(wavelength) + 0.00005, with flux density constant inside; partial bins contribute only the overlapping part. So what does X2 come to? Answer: -1.4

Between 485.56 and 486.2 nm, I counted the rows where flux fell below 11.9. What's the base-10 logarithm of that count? 0.48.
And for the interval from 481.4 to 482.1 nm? 0.48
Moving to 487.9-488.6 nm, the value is 0.30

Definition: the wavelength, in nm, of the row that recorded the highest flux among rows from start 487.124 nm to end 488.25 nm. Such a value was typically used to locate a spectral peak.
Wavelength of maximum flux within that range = 488.078 nm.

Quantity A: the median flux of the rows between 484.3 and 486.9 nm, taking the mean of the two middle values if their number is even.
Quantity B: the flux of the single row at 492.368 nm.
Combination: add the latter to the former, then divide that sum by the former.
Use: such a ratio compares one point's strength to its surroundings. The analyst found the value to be 2.1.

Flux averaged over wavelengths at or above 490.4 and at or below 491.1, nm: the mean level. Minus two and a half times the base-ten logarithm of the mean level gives -2.65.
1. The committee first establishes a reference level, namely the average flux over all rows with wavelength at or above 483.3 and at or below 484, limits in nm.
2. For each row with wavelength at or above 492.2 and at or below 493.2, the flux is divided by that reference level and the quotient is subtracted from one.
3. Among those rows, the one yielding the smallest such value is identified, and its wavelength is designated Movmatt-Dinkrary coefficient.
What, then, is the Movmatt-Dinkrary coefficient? 492.821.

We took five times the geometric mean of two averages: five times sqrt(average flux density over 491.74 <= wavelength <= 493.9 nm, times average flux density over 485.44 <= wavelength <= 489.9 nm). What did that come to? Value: 60.2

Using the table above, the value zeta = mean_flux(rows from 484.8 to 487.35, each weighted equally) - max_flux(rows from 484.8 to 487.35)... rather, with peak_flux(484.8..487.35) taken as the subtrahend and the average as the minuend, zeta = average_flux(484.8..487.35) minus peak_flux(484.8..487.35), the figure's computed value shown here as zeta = -8.4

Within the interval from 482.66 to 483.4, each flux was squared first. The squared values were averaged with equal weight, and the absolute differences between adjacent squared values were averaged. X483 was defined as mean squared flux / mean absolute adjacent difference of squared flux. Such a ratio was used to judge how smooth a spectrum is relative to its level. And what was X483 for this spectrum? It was 5.8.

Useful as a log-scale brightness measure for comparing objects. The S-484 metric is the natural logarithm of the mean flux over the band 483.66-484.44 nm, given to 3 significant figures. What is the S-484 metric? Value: 2.50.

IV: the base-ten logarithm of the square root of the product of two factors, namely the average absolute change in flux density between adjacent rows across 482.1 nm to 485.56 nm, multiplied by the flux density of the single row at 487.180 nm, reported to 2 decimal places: 0.59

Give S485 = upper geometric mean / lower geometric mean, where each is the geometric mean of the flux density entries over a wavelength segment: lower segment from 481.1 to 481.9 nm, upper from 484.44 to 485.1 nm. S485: 0.93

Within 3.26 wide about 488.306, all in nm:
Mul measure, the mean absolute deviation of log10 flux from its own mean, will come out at 0.055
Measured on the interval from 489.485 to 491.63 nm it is 0.072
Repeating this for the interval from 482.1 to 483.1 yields 0.036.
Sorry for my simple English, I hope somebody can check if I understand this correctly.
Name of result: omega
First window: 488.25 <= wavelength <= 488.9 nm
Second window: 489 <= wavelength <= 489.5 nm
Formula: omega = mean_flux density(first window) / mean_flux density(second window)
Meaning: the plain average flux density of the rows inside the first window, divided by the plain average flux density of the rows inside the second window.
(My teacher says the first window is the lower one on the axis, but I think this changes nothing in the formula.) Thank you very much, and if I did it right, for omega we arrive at 1.05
